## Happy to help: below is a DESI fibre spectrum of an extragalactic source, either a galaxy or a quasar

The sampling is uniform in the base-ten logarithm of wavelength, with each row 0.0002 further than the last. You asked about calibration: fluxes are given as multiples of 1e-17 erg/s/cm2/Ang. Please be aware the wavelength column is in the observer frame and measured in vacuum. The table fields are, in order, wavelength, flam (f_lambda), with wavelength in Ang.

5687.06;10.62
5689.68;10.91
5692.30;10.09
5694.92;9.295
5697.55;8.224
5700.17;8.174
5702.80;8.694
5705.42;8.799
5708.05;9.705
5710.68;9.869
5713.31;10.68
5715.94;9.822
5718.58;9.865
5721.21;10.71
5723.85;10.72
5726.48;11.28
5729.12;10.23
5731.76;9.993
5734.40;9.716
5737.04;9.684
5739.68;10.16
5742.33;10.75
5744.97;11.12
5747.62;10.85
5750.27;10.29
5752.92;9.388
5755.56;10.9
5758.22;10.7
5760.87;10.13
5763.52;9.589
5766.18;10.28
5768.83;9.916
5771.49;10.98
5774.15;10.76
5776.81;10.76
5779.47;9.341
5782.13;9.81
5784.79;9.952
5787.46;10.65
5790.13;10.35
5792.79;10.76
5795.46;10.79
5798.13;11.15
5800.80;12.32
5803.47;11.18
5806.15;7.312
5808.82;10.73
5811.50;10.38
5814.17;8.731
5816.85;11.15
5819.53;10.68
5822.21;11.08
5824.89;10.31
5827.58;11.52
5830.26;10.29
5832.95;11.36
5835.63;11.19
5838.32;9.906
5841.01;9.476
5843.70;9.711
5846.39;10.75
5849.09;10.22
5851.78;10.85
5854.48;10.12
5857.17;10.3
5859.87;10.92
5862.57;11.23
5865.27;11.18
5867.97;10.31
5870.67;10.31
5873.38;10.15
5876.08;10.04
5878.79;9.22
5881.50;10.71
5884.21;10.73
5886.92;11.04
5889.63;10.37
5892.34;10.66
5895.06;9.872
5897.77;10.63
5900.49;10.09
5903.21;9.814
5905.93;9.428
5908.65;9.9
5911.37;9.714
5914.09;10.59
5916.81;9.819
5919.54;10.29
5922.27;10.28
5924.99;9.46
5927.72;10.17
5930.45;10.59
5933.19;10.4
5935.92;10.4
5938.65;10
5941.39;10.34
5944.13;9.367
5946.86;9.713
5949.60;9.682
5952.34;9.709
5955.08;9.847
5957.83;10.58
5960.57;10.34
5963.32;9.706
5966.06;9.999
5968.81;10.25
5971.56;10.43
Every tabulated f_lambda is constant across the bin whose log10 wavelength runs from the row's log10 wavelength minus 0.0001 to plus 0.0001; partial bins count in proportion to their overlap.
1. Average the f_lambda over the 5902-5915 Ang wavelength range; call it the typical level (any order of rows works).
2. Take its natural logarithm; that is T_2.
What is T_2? 2.29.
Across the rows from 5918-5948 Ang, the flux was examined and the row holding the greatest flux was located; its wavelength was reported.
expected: 5930.45 Ang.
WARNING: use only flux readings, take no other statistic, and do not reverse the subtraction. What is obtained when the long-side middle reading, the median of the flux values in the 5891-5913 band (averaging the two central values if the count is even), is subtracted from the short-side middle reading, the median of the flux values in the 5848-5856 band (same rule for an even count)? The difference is 0.3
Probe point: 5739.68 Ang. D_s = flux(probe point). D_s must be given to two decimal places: 10.16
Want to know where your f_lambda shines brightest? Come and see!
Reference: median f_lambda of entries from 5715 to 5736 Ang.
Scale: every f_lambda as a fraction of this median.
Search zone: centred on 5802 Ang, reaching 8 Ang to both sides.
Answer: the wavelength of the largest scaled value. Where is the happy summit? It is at 5800.80 Ang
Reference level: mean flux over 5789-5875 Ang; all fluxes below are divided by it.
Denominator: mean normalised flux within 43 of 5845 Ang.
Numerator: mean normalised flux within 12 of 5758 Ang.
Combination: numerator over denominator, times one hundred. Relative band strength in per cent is 98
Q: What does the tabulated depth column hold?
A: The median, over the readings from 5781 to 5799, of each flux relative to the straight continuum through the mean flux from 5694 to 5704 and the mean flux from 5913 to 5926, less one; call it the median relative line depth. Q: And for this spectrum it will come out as 0.16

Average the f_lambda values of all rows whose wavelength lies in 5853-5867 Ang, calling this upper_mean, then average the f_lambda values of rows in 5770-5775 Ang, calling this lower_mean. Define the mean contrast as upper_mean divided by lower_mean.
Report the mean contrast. 0.99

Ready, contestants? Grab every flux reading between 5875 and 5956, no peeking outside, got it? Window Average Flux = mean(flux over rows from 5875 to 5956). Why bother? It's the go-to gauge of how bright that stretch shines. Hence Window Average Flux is 10.1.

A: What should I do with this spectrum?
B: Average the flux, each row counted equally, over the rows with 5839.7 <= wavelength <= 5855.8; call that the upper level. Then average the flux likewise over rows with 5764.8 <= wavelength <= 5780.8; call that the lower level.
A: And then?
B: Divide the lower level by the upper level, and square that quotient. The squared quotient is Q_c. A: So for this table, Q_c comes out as 1.03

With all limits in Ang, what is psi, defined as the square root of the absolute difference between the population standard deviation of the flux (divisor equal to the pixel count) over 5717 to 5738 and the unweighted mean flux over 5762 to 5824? 3.14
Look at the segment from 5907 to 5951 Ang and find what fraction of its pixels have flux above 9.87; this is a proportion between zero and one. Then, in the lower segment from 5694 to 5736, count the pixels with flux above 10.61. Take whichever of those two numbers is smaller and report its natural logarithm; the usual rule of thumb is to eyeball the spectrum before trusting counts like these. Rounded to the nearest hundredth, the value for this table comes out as -0.47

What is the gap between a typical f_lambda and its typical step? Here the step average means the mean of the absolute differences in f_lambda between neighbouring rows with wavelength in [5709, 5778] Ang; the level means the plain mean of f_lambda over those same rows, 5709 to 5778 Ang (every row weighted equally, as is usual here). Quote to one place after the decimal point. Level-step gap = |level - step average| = 9.8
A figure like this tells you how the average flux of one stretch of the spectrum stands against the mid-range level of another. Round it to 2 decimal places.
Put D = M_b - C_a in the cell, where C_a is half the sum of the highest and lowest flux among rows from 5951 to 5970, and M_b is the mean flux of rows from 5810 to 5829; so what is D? 0.41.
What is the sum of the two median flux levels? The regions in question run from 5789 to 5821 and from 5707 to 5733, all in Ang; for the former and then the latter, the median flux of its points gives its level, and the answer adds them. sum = 20.9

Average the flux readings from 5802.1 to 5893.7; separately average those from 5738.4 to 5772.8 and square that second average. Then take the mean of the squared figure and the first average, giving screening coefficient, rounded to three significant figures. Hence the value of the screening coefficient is 59.2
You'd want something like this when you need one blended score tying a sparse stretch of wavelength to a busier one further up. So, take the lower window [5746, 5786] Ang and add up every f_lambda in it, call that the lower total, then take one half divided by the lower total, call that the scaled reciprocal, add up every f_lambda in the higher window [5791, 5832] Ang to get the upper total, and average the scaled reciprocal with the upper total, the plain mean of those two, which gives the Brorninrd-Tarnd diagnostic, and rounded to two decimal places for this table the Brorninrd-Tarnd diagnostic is 79.19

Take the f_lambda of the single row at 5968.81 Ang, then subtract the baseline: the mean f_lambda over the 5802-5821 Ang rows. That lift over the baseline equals 0.2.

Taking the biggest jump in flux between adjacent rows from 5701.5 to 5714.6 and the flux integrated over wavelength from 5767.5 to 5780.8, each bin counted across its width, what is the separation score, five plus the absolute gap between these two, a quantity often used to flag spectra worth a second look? 142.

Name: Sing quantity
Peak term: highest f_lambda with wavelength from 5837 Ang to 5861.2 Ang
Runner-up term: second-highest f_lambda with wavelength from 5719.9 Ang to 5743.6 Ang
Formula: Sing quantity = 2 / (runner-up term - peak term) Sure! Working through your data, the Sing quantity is -12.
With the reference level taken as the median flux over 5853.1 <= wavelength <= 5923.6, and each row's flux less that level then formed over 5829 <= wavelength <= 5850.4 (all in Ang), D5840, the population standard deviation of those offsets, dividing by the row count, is 0.64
